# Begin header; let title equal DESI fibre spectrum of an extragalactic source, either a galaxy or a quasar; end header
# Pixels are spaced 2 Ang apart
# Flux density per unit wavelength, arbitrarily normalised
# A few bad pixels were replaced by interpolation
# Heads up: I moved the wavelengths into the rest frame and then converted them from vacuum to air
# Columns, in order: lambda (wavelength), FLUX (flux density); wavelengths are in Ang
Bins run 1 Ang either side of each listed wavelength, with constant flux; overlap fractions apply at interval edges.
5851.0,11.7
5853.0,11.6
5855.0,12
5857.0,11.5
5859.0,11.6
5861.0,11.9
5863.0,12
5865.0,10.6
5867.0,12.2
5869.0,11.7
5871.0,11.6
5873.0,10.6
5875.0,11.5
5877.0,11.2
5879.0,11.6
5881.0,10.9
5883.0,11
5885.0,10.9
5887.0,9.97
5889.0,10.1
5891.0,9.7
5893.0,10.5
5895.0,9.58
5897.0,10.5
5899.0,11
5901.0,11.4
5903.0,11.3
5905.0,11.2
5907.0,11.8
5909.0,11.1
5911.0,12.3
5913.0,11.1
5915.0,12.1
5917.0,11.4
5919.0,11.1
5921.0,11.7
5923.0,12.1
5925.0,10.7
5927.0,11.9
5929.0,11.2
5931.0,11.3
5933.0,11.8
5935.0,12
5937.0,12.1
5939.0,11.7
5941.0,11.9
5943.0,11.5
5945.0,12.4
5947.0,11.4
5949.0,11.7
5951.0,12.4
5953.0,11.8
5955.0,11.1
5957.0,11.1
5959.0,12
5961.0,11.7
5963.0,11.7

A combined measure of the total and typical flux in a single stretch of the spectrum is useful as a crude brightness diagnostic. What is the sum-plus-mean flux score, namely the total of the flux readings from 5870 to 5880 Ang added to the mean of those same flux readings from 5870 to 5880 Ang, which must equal 67.8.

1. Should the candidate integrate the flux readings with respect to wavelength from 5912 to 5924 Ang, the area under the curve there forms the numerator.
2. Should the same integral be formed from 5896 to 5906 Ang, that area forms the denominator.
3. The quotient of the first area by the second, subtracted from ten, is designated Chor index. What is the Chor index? 8.75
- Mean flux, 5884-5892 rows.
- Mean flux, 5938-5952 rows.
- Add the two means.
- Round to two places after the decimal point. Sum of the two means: 22.02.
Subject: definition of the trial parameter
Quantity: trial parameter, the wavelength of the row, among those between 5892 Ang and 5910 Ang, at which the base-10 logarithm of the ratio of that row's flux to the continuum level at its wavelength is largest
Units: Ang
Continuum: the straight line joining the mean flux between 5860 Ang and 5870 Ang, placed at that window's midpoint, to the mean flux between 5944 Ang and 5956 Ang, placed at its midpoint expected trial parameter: 5907.0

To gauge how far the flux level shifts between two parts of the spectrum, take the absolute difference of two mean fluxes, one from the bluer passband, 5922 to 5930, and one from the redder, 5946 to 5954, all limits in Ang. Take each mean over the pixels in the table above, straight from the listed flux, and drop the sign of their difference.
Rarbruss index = 0.35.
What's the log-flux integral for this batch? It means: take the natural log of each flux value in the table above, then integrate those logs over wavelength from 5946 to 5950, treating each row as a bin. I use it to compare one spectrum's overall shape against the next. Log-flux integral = 9.79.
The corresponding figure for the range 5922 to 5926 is 9.73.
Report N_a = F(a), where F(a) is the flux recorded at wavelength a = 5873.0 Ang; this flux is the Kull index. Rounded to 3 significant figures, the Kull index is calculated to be 10.6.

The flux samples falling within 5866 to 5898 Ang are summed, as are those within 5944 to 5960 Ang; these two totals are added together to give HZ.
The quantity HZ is 267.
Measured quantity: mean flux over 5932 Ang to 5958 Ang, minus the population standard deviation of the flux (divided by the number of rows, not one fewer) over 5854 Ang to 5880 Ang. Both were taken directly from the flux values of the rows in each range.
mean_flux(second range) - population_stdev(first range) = 11.3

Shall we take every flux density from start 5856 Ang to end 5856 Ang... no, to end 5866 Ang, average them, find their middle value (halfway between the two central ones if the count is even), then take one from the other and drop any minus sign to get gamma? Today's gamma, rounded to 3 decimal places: 0.080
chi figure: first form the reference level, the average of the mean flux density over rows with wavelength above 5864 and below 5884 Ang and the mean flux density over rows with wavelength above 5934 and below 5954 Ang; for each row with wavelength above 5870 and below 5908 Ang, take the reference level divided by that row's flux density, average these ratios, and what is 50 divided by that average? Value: 46.7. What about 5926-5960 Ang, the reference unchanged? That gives 50.5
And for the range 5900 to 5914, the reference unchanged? 49.4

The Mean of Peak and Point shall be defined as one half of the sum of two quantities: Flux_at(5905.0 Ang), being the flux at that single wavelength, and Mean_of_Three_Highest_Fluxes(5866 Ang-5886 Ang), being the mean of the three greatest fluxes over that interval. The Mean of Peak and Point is 11.5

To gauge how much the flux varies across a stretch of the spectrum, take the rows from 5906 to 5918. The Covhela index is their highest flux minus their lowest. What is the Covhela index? 1.2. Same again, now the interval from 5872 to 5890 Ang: 1.6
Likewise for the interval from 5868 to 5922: 2.7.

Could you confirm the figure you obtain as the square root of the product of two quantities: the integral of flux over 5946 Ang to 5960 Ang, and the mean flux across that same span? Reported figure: 43.6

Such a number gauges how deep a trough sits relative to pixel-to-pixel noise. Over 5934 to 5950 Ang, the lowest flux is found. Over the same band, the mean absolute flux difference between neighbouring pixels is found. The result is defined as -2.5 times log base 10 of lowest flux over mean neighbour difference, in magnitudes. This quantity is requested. -3.5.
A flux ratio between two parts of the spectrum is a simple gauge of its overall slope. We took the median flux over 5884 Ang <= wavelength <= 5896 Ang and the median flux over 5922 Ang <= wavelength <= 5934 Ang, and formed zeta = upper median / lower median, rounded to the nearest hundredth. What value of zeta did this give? 1.15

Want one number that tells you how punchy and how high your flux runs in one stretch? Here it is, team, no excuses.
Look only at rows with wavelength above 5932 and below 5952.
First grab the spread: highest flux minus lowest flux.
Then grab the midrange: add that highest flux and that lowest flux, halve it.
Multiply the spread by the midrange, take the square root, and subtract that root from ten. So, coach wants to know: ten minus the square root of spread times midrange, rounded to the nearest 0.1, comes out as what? 6.6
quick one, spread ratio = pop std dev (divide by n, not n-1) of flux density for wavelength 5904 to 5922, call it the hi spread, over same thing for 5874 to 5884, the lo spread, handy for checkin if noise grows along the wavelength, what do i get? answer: 1.6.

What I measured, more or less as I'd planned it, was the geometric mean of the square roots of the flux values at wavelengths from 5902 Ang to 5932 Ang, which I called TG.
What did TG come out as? 3.39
